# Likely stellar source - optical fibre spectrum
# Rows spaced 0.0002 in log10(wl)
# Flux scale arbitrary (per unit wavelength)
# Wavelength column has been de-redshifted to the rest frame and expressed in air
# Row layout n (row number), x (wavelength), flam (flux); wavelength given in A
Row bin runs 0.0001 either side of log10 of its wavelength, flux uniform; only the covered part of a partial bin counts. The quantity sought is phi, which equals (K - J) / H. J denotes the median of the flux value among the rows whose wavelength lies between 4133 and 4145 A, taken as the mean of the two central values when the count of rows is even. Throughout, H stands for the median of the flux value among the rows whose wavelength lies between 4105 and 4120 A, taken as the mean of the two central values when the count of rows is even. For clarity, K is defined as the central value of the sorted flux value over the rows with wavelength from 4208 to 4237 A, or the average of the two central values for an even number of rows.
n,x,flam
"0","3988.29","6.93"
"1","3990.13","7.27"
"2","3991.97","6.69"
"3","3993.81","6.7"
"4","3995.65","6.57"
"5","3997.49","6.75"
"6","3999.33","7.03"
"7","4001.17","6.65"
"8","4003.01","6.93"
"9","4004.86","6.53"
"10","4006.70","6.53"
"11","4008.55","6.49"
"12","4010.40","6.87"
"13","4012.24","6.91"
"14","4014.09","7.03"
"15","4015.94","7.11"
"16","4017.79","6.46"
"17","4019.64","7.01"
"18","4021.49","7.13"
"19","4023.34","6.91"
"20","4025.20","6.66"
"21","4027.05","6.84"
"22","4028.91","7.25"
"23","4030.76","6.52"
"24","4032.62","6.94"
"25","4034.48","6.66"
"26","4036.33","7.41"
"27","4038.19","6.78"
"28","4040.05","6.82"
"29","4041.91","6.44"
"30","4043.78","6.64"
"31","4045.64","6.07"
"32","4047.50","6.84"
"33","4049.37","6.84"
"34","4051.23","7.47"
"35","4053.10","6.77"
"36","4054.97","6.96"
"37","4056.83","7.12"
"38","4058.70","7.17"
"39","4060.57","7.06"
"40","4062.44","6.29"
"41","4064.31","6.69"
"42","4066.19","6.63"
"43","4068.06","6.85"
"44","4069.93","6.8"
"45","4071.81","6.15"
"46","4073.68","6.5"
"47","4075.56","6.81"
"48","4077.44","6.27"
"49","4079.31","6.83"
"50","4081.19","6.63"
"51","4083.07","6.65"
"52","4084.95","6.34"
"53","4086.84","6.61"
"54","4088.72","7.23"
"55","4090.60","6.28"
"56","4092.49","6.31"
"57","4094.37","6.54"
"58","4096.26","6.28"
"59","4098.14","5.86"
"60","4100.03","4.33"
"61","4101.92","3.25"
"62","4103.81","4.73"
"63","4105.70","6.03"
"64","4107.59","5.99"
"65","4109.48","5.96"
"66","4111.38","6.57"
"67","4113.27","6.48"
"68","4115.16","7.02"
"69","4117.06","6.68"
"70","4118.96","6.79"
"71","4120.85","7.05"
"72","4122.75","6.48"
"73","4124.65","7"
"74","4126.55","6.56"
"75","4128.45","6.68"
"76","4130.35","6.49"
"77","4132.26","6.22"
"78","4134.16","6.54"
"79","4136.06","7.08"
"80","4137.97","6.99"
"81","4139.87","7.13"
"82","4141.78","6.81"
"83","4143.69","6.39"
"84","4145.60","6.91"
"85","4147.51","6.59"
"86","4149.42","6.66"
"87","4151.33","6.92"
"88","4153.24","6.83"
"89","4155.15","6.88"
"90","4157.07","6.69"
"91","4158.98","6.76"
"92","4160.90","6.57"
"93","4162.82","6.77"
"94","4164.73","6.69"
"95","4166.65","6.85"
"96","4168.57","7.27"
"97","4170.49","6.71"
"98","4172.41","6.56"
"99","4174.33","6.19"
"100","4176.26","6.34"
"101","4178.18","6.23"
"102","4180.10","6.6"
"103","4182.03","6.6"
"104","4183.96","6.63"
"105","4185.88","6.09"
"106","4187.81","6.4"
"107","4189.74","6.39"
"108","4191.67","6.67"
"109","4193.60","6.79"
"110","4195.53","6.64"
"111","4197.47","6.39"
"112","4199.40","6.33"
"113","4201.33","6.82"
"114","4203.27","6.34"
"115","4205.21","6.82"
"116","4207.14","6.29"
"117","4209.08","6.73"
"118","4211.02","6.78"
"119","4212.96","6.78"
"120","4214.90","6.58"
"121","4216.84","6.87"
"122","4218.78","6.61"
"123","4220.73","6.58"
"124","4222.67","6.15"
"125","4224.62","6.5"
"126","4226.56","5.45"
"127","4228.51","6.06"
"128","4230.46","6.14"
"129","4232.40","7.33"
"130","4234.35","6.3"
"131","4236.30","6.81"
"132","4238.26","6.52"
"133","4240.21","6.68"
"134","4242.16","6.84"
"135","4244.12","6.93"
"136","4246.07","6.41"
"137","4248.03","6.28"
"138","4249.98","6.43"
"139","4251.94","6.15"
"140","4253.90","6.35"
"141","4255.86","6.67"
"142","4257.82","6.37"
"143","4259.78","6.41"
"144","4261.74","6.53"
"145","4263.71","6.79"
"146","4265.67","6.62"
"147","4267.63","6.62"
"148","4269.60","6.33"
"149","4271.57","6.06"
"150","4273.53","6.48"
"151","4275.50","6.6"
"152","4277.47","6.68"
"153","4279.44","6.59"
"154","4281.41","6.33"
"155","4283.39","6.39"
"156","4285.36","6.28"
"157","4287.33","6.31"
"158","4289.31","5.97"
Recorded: -0.05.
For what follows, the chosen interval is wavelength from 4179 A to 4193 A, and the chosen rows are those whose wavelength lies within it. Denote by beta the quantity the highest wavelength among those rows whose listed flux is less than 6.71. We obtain 4191.67 A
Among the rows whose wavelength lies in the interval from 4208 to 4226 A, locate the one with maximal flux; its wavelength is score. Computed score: 4216.84 A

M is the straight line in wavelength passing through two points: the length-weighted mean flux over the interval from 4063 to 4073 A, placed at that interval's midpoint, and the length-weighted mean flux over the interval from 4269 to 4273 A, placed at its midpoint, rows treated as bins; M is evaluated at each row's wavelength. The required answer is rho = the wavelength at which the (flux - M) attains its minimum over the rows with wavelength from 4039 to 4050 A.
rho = 4045.64 A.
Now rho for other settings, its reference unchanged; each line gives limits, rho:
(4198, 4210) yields 4207.14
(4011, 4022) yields 4017.79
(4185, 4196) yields 4185.88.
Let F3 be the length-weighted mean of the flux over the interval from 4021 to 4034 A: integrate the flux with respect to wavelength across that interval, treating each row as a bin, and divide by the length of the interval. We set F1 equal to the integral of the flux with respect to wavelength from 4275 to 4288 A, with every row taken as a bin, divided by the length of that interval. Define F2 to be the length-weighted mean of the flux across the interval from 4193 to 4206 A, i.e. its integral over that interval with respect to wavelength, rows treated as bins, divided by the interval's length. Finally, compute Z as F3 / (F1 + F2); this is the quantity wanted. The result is 0.528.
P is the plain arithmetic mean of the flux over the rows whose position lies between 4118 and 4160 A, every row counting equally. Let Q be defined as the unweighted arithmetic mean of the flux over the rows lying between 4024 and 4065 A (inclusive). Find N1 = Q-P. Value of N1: 0.08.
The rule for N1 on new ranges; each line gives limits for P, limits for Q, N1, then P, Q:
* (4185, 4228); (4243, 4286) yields -0.03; 6.50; 6.47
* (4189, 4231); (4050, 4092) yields 0.25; 6.49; 6.73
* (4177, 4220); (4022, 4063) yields 0.28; 6.56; 6.84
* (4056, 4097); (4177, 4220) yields -0.08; 6.64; 6.56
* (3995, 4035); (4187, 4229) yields -0.31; 6.81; 6.50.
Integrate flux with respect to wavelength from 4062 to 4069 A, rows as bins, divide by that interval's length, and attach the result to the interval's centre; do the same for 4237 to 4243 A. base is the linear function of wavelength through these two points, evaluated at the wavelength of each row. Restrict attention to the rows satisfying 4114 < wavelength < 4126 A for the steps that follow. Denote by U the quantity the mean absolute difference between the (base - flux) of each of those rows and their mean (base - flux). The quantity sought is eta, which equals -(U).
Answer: -0.19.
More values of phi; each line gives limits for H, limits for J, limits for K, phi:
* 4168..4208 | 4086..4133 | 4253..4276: 0.00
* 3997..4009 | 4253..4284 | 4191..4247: 0.02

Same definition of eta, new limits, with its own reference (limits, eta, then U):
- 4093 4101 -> -0.71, 0.71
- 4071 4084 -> -0.21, 0.21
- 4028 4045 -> -0.25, 0.25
